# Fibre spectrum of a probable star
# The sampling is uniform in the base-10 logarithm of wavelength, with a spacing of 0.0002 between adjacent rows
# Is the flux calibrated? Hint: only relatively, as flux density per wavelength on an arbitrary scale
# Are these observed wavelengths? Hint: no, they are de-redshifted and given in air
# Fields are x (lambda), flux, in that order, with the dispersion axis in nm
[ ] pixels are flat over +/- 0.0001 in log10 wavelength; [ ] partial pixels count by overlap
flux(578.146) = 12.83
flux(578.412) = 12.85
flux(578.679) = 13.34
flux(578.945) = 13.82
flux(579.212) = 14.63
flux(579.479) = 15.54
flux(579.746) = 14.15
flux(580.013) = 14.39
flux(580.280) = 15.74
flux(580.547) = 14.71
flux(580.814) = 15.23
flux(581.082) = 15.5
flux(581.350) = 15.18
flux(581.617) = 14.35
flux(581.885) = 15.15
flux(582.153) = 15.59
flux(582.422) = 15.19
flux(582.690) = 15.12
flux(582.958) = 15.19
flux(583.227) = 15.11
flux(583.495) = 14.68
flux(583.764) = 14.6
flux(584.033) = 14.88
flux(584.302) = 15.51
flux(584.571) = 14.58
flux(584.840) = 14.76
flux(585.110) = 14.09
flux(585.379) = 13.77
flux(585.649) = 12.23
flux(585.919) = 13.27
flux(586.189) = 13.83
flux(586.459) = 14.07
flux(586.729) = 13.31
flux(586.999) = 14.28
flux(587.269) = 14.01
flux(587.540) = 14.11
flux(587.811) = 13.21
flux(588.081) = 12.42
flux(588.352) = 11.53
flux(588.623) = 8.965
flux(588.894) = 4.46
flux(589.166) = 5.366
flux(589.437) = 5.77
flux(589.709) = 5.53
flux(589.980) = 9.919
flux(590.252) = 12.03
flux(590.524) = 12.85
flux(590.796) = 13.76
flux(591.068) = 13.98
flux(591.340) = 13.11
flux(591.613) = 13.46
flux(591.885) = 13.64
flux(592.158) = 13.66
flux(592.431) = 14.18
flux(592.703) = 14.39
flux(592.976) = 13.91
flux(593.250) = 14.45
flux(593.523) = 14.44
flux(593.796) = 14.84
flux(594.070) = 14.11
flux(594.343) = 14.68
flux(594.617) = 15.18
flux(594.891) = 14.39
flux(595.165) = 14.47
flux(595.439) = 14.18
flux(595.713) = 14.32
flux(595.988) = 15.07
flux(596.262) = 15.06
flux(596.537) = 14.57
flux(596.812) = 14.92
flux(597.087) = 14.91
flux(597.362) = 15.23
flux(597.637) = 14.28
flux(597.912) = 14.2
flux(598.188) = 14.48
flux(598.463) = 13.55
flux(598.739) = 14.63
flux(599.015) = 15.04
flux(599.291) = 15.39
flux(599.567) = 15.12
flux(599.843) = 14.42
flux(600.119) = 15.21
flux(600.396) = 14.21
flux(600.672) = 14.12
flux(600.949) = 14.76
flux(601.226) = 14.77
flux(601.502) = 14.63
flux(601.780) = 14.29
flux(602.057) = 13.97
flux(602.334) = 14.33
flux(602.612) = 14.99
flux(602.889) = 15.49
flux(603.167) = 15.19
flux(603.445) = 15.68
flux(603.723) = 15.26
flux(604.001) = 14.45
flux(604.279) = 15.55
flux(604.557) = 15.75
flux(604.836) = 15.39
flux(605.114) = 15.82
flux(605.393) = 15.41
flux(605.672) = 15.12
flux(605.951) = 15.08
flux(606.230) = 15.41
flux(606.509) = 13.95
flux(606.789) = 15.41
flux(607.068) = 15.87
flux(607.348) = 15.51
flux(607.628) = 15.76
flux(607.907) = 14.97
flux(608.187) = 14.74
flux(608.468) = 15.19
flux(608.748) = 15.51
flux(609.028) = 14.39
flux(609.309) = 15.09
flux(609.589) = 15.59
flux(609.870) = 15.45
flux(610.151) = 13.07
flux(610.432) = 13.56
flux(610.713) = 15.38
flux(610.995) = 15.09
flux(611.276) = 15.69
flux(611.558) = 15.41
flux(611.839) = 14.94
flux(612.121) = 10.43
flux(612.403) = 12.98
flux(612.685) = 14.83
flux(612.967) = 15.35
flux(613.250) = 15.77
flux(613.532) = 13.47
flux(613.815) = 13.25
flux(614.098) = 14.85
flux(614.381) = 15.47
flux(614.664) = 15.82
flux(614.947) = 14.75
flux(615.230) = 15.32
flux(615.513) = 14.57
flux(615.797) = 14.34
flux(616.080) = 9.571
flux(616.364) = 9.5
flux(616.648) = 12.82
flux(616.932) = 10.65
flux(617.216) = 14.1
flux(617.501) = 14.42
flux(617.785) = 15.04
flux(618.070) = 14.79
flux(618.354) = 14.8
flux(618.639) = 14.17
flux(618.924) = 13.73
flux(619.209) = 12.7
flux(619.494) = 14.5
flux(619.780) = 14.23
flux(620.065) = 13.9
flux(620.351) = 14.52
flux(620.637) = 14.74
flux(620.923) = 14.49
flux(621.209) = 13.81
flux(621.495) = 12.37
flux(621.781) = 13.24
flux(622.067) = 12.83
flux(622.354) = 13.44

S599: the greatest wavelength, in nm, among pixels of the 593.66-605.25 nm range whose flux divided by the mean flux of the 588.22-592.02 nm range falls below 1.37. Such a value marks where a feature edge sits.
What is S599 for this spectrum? 602.057 nm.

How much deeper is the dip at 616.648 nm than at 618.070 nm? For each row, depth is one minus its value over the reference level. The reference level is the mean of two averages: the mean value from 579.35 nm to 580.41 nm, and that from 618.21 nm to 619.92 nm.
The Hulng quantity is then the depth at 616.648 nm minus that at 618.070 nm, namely 0.14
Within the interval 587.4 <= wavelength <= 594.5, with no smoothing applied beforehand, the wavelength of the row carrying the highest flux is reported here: 593.796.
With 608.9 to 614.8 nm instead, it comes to 614.664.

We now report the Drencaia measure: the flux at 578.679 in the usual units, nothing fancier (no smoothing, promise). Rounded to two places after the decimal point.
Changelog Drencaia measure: 13.34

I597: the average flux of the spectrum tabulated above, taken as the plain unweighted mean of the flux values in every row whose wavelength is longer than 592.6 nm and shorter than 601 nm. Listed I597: 14.6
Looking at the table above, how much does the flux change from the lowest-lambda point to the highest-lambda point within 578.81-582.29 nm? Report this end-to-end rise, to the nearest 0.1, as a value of 1.8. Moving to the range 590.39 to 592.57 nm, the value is 1.3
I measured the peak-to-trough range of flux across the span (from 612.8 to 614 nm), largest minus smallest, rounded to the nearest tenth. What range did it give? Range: 2.5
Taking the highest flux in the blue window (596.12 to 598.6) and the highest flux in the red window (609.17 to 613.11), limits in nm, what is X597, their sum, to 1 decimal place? 30.9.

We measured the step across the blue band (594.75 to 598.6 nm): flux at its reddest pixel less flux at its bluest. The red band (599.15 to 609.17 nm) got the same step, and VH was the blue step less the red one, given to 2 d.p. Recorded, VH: 0.16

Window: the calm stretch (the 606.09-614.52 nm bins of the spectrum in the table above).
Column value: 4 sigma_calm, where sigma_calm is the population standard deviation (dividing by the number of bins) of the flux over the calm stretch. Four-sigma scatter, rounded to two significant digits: 4.6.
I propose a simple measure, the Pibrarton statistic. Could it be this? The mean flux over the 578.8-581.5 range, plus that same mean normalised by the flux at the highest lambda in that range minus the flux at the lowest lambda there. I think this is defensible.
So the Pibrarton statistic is 26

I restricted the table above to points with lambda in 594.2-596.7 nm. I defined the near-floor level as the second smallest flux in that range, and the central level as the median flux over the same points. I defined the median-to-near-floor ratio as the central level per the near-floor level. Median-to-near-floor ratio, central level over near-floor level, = 1.02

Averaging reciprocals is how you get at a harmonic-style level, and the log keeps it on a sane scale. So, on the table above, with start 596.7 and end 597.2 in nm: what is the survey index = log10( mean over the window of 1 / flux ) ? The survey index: -1.17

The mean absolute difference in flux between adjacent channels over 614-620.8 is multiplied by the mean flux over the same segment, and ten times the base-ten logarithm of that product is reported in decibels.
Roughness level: 11.6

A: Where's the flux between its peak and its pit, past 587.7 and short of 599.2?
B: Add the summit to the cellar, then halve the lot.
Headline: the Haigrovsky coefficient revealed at 10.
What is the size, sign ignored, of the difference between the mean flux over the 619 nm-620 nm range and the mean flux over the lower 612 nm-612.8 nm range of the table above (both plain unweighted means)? 1.1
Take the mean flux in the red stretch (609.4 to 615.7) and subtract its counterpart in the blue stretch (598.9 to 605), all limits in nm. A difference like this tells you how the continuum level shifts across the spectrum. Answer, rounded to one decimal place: -0.3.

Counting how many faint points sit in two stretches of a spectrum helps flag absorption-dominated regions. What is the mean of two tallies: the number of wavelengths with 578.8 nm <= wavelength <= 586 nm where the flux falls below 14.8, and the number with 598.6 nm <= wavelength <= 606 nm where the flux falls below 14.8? 12.5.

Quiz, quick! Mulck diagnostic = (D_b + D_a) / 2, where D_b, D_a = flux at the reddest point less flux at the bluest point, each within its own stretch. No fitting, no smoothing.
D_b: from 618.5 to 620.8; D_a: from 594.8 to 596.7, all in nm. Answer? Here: 0.4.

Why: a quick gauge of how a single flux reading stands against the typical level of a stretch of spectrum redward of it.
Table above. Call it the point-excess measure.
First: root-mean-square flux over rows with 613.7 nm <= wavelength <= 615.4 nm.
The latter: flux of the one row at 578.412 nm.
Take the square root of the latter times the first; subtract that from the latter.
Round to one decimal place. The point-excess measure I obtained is -1.0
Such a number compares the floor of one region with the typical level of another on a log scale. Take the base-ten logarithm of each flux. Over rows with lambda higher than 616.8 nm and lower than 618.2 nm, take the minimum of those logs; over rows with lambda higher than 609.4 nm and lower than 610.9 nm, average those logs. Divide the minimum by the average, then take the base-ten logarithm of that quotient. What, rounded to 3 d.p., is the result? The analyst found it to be -0.054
